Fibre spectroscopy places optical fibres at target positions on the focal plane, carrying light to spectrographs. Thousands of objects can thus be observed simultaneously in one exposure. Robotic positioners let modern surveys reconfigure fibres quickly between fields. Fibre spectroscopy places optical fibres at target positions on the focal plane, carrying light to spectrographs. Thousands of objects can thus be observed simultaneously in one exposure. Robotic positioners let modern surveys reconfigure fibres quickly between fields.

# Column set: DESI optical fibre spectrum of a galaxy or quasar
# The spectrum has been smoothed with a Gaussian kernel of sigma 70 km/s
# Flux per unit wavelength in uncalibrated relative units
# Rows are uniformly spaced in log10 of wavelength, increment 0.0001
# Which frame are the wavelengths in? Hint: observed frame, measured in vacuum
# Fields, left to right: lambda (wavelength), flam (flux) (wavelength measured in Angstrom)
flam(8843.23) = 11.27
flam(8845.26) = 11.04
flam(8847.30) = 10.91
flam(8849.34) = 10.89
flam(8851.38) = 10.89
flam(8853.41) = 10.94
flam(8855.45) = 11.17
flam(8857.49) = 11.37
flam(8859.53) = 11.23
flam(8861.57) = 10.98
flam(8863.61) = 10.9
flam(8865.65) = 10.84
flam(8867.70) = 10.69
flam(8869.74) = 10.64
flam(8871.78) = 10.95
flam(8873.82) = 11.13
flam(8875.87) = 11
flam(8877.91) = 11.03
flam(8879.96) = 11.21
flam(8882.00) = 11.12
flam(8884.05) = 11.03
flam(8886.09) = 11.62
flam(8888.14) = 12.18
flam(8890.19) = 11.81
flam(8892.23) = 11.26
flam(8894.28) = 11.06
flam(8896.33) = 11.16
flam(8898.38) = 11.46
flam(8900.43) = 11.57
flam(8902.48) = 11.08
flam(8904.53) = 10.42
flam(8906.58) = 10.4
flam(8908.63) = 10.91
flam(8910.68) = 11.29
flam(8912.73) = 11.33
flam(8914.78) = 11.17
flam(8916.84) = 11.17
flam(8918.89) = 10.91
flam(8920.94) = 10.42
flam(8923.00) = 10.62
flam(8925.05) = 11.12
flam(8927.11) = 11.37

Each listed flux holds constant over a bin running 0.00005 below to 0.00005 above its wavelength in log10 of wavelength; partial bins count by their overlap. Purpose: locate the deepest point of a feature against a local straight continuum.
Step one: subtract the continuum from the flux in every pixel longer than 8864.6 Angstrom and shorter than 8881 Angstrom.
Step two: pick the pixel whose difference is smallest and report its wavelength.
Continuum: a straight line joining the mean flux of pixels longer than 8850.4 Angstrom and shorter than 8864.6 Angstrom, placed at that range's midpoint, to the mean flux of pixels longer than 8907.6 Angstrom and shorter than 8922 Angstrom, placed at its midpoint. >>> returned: 8869.74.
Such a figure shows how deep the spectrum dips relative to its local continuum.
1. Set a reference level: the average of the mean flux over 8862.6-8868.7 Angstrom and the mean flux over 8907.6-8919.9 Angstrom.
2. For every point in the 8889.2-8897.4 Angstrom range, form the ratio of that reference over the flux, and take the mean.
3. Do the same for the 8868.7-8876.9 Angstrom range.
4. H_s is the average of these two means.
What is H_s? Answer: 0.987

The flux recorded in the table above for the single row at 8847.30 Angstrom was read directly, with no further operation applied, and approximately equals 10.91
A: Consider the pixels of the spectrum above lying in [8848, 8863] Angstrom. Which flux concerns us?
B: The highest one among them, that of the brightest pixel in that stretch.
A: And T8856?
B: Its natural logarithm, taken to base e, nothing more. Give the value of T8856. 2.43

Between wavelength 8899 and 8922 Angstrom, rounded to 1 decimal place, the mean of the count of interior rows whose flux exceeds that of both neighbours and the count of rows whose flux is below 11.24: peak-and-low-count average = 4.5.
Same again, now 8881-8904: 3.5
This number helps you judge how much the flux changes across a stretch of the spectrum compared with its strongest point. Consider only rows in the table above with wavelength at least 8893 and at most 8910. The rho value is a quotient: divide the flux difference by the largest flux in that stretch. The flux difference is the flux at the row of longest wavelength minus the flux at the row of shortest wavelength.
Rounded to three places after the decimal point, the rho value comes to -0.013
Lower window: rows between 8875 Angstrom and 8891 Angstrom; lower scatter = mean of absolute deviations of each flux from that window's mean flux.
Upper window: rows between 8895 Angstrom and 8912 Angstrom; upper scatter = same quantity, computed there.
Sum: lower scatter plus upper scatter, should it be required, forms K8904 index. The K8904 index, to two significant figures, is 0.72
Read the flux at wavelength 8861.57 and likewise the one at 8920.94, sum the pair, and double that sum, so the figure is 42.8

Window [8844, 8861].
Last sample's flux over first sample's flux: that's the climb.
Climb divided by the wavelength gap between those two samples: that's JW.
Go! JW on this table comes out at 0.01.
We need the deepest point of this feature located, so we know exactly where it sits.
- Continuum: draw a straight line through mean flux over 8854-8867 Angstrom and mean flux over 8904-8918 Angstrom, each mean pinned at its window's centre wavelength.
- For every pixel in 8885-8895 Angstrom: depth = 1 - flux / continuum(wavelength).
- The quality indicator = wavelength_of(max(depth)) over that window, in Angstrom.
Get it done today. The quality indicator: 8894.28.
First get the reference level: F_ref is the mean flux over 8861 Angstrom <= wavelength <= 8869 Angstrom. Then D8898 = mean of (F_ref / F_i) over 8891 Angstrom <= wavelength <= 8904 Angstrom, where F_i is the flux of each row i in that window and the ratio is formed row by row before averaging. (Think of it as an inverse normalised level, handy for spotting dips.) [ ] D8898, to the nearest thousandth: 0.964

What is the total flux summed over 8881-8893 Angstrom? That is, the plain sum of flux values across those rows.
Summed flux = 69.0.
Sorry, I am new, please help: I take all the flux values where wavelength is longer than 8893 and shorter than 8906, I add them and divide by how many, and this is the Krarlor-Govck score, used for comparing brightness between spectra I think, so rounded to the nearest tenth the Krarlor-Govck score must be 11.1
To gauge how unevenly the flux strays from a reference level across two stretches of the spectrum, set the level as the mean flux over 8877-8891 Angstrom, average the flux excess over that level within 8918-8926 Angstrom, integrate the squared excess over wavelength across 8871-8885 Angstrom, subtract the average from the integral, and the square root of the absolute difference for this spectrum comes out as 1.6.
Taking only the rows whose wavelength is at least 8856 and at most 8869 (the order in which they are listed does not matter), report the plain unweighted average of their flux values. 11.00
